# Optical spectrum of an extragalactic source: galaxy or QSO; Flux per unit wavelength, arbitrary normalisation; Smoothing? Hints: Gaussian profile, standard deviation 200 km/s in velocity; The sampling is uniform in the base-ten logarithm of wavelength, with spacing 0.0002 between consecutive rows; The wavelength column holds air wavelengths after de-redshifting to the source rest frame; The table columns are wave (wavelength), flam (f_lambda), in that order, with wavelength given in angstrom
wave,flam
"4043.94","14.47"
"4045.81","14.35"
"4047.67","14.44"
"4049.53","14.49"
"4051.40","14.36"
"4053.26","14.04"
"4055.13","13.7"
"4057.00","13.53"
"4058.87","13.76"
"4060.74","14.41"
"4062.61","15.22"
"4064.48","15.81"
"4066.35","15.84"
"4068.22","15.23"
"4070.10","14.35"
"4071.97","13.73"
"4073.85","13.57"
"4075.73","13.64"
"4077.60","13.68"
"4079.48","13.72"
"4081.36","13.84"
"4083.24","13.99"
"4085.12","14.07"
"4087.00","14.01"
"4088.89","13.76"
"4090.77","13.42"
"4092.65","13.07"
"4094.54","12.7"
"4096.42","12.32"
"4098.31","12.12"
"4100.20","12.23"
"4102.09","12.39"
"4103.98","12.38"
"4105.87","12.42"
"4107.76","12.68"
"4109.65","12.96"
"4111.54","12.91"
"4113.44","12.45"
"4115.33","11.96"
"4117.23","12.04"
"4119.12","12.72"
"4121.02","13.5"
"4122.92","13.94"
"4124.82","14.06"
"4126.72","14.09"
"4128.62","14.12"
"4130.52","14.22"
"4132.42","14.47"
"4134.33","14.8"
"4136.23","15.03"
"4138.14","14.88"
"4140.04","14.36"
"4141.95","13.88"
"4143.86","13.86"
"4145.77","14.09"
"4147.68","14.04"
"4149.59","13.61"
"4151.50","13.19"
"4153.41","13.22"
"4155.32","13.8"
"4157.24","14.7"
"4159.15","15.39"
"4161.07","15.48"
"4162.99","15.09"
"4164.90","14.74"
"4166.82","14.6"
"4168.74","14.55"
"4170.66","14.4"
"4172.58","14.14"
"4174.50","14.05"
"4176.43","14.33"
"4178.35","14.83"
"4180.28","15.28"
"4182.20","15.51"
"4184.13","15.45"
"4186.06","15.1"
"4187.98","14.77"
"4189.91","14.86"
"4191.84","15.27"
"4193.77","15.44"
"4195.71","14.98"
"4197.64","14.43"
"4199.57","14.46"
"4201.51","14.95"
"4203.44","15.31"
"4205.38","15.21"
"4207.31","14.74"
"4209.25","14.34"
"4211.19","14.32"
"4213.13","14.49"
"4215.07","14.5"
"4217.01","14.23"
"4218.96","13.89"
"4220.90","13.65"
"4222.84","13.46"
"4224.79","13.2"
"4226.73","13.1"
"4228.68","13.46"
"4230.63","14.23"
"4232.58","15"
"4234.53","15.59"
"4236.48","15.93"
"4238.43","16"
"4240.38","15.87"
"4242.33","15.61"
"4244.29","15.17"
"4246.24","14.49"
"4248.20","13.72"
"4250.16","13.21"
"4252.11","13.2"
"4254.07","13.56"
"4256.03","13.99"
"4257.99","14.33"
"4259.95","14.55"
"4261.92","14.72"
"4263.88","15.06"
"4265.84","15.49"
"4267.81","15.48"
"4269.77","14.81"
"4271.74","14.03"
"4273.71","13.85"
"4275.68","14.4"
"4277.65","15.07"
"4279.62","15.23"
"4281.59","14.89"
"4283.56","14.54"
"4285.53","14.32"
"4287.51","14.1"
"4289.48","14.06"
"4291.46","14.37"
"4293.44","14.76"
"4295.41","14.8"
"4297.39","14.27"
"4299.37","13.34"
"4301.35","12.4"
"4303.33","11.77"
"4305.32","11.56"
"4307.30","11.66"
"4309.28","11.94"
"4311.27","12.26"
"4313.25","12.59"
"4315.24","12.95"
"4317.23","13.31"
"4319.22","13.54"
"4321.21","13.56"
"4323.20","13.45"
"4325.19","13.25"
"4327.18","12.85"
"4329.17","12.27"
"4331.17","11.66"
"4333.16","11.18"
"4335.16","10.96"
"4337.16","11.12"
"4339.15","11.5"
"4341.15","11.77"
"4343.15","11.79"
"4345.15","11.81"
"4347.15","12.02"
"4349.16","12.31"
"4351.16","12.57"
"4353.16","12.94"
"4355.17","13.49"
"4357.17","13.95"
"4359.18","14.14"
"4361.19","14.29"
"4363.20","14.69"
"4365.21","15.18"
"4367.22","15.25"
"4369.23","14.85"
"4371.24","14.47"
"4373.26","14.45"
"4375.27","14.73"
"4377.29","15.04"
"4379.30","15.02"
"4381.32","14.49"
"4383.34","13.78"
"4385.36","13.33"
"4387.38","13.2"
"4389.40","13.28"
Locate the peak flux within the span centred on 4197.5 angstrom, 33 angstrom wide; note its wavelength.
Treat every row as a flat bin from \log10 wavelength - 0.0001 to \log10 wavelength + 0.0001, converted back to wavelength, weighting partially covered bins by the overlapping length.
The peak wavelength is 4182.20 angstrom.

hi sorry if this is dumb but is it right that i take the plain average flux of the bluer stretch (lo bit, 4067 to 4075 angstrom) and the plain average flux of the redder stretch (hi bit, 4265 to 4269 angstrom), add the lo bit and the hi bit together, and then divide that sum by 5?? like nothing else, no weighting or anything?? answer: 5.94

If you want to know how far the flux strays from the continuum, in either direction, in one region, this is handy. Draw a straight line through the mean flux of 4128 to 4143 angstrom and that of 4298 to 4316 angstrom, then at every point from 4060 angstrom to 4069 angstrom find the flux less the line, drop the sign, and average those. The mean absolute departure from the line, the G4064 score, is 0.44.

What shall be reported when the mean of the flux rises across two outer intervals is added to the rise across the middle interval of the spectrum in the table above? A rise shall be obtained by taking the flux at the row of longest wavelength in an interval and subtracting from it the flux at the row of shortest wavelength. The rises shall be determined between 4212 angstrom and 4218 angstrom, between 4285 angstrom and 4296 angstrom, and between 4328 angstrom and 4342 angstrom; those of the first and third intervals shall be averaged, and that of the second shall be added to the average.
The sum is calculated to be 0.10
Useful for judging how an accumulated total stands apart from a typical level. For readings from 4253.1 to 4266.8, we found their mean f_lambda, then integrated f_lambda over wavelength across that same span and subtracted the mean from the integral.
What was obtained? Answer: 185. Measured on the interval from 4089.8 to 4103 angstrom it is 154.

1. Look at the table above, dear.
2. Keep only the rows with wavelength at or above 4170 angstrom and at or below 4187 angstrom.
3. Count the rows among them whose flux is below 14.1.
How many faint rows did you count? 1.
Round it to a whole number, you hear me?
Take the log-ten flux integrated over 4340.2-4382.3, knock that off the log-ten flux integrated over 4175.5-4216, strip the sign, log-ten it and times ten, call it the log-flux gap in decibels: -4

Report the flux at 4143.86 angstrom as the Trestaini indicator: 13.86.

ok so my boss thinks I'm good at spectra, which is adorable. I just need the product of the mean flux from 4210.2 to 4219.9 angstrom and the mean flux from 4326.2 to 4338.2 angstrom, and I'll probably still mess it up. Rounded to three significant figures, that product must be 167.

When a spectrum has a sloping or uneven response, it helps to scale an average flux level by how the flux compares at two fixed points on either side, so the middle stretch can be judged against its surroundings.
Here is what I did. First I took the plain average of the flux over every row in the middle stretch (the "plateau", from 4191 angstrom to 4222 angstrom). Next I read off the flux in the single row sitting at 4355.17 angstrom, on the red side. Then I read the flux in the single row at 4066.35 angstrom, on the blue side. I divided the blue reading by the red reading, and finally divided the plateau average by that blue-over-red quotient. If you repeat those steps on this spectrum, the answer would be 12.5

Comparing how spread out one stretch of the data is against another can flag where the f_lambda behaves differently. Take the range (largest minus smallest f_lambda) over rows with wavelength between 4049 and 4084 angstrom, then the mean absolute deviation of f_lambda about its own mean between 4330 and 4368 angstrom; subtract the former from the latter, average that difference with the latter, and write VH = 0.08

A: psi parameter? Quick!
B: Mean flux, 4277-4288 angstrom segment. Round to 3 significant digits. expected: 14.7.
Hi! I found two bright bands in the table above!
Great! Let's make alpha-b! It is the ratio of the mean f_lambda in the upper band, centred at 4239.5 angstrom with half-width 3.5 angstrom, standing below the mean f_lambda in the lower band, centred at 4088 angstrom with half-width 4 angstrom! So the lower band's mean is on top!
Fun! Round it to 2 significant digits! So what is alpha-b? 0.87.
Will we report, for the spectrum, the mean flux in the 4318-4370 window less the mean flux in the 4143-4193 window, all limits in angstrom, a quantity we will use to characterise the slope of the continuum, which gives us -1.6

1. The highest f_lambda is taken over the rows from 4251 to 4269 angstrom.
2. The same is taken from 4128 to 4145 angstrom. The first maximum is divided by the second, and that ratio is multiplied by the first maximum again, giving 16.0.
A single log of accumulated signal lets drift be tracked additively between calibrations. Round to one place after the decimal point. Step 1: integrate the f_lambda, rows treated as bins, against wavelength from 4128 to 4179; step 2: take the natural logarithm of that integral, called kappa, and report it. 6.6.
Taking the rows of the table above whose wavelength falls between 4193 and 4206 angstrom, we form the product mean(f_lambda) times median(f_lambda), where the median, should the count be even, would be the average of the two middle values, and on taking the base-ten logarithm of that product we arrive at 2.35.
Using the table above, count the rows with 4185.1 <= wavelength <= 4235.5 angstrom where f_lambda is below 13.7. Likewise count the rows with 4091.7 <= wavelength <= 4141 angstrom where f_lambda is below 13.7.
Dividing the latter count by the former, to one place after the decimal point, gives 3.2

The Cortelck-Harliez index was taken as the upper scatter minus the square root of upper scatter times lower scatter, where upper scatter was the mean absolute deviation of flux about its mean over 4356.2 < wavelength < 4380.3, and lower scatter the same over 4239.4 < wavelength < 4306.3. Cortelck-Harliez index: -0.16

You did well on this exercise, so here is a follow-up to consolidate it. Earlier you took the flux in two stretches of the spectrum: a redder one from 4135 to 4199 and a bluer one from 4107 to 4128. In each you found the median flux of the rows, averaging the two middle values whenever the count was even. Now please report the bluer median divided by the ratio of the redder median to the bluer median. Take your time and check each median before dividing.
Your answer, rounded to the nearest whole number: 11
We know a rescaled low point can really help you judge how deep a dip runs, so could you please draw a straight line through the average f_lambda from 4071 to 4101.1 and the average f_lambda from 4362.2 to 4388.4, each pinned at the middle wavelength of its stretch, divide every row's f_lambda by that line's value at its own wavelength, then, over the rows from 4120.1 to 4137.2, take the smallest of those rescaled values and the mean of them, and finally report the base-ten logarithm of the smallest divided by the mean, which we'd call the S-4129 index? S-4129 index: -0.022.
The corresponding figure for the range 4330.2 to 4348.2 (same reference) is -0.022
